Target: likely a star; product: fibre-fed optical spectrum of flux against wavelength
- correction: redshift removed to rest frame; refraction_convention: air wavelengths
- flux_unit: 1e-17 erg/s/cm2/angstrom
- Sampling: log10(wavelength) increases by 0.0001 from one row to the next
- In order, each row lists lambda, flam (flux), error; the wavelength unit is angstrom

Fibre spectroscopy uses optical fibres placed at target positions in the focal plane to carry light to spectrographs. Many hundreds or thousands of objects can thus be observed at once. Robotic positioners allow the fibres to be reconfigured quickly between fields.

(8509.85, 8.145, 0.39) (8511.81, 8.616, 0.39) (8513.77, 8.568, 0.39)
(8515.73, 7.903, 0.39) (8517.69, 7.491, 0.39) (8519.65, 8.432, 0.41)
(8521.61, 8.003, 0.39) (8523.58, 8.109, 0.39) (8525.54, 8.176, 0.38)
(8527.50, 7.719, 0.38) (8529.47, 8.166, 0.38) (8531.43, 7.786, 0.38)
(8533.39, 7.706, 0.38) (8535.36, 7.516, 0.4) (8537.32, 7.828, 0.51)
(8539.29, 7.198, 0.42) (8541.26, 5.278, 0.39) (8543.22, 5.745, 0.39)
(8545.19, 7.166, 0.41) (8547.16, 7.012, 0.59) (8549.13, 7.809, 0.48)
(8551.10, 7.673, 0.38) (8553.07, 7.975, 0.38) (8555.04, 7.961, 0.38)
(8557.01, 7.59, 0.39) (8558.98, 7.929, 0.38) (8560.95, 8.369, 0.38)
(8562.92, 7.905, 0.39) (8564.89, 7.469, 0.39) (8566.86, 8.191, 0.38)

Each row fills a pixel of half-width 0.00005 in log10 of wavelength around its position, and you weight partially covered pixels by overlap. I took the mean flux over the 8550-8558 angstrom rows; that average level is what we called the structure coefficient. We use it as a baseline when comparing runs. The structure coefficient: 7.80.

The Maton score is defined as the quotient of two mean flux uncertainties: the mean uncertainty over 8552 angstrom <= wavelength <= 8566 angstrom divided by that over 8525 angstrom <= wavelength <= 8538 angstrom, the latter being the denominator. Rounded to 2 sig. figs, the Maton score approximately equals 0.96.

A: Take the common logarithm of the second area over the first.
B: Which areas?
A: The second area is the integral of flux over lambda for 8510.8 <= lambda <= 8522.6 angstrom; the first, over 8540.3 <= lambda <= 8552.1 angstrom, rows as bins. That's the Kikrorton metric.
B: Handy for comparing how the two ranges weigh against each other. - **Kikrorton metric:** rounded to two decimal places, 0.08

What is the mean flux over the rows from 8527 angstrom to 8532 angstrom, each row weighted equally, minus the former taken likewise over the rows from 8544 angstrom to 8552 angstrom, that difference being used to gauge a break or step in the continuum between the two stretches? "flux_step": 0.5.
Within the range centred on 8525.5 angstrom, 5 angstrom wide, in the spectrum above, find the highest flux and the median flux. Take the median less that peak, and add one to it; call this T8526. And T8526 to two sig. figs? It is 0.93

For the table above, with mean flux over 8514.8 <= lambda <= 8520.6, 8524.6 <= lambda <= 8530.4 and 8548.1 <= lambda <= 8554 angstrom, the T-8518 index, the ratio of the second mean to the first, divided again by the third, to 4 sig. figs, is 0.1292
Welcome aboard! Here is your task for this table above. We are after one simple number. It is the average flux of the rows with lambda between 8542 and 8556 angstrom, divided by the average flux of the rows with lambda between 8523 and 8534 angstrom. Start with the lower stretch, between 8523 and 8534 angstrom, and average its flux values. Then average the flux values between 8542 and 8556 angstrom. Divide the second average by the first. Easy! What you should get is 0.92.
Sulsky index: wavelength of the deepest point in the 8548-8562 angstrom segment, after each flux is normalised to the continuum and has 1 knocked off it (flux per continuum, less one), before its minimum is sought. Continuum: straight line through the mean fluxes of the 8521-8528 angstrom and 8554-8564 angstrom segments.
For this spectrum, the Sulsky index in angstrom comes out 8557.01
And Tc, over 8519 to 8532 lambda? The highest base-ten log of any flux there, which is 0.93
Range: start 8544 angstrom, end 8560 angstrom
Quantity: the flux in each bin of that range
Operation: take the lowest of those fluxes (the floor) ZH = 7.012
